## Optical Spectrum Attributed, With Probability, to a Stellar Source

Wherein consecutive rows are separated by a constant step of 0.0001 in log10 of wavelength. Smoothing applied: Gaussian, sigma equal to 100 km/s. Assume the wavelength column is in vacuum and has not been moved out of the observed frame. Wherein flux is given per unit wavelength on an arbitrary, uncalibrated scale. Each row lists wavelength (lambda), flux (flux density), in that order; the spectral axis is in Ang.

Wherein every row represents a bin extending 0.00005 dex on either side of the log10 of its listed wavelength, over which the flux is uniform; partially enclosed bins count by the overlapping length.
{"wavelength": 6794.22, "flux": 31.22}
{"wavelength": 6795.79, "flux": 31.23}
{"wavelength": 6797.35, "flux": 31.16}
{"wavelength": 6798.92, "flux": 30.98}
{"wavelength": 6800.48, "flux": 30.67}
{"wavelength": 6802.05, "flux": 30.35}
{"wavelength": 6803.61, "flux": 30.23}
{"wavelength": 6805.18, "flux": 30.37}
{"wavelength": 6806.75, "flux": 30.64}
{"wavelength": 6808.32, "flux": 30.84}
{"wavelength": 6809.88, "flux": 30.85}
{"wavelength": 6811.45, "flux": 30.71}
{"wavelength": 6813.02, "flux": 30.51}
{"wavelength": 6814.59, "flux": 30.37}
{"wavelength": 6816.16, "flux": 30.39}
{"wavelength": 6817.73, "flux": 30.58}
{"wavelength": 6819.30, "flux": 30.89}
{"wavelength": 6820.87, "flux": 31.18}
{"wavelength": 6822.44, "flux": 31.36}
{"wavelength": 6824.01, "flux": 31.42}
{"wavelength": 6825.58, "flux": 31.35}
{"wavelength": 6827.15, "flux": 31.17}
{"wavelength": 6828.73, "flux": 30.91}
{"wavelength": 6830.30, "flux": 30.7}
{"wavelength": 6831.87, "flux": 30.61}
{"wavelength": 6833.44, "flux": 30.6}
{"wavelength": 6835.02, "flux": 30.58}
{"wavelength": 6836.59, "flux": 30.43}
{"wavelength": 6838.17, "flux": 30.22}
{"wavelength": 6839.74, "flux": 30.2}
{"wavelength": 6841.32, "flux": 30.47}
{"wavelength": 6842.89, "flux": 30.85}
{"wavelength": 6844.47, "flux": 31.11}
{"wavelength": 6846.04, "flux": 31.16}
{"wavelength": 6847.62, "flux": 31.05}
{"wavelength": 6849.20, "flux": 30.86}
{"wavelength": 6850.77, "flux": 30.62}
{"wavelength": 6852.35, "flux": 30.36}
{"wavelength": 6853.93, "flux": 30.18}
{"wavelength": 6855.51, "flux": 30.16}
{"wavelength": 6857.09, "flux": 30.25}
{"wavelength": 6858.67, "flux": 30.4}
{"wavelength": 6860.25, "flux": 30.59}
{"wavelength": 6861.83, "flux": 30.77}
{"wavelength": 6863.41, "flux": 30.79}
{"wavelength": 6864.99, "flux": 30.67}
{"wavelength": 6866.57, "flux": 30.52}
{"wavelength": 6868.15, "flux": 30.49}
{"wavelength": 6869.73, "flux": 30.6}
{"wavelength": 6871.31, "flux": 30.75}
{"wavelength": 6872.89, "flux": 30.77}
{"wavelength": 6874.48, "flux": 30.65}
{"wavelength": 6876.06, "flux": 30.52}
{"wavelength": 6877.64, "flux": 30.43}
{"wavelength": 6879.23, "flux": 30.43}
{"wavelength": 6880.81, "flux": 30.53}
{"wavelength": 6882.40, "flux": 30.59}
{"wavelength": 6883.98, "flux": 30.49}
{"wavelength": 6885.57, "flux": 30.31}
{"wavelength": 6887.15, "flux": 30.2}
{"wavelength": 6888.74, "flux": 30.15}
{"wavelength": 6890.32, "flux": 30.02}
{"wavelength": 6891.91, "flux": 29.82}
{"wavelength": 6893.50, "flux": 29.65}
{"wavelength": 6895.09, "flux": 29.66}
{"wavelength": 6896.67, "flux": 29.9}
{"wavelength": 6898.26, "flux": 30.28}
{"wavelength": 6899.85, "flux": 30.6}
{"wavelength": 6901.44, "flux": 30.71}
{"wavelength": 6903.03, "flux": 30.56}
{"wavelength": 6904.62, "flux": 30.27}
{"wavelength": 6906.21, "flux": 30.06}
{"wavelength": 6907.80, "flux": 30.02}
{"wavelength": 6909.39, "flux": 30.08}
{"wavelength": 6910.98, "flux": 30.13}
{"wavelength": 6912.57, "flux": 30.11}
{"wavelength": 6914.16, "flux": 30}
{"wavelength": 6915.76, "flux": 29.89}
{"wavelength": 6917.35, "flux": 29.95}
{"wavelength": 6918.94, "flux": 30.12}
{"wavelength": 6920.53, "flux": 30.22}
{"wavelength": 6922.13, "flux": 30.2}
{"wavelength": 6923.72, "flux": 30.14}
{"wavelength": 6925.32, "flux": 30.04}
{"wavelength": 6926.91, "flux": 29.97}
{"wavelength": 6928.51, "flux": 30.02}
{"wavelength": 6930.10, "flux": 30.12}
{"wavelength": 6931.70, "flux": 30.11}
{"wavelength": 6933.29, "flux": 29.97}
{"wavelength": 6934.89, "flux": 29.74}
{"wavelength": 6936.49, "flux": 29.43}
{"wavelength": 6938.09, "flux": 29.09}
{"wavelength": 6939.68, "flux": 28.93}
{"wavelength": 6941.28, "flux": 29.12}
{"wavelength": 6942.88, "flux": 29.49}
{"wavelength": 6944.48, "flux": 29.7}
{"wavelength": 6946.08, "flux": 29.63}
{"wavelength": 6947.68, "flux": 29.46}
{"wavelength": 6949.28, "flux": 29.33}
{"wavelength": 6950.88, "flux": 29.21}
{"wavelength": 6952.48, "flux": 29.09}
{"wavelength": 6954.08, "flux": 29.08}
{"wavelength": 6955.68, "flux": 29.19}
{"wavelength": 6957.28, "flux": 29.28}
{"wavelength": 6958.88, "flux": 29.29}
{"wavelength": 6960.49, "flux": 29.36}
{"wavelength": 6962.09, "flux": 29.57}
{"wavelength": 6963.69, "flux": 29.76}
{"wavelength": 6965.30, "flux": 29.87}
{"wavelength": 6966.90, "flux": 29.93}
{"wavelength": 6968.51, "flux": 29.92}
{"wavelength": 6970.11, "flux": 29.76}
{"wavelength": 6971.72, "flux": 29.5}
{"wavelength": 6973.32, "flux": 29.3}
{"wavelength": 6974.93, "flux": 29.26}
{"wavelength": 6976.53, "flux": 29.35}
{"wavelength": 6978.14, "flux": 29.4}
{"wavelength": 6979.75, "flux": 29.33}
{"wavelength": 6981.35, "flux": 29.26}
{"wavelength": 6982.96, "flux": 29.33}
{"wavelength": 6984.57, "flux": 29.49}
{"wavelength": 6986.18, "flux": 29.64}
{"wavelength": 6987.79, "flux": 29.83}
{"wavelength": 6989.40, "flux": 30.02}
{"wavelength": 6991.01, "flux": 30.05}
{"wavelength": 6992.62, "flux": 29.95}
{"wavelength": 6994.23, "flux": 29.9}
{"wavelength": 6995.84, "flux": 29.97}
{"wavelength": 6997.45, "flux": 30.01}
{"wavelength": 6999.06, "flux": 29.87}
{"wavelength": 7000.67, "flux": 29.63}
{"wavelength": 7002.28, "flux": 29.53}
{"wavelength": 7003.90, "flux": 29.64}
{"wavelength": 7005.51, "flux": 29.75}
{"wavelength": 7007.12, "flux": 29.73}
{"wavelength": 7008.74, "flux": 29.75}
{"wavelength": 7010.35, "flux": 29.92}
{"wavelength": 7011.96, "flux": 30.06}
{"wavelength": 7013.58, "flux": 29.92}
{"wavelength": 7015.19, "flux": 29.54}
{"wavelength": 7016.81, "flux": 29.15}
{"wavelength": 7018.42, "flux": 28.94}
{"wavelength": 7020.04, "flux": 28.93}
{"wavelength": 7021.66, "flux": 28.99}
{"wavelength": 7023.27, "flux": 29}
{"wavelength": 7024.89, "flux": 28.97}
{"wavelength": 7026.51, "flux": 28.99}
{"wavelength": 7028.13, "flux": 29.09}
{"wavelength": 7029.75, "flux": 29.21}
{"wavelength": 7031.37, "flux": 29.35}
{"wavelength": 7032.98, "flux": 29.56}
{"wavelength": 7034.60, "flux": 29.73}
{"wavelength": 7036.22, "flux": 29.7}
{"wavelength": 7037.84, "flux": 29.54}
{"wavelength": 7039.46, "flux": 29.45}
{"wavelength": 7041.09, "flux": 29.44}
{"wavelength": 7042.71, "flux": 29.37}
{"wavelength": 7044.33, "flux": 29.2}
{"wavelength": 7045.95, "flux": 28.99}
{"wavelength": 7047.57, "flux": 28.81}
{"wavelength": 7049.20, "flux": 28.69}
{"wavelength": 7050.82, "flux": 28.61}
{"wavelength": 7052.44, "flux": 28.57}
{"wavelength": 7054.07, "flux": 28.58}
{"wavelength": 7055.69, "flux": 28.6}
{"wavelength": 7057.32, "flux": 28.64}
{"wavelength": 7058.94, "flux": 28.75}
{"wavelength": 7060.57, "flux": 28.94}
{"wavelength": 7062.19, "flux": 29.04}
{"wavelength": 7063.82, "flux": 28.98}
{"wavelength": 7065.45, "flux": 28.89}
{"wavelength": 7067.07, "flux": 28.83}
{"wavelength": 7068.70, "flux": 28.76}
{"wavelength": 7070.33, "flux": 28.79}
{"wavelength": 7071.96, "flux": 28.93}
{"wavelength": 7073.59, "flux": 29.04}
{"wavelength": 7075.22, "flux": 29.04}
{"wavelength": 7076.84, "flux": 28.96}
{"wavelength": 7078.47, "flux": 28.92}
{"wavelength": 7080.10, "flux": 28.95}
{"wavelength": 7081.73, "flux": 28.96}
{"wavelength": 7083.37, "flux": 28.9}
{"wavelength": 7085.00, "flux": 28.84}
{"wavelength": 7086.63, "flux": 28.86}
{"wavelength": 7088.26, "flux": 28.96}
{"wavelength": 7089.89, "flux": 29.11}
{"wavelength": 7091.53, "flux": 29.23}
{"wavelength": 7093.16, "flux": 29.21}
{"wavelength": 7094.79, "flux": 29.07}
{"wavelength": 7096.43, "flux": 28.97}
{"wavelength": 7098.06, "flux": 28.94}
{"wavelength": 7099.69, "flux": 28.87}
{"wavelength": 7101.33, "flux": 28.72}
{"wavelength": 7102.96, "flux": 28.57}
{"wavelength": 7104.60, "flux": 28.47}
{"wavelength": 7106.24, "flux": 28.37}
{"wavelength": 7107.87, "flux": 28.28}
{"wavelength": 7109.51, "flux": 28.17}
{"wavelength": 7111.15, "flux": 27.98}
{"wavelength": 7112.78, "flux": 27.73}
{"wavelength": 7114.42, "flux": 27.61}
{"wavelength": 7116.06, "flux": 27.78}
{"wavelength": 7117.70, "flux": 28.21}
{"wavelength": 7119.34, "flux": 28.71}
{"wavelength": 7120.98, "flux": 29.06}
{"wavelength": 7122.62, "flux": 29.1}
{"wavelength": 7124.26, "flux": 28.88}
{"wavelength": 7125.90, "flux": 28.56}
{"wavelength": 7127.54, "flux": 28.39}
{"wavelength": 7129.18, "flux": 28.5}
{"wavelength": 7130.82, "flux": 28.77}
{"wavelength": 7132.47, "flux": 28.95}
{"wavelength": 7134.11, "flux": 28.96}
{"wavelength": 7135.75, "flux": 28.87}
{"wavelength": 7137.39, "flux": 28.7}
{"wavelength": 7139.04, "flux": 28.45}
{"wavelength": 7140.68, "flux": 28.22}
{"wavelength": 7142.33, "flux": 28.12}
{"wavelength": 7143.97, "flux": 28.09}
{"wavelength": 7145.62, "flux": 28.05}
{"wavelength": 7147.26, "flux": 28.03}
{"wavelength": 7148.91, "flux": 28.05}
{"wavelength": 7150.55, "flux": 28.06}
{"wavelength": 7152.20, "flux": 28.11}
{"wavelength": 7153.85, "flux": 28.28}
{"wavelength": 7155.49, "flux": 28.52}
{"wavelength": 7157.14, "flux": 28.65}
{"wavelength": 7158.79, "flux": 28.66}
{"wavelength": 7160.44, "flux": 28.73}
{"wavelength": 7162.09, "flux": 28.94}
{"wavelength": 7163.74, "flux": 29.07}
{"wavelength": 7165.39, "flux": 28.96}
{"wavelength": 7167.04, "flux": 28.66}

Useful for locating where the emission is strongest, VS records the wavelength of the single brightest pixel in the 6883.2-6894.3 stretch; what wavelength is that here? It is 6883.98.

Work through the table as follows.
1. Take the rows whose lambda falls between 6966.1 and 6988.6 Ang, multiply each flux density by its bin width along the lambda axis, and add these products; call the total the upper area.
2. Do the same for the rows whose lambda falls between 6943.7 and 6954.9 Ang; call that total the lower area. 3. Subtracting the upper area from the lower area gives -335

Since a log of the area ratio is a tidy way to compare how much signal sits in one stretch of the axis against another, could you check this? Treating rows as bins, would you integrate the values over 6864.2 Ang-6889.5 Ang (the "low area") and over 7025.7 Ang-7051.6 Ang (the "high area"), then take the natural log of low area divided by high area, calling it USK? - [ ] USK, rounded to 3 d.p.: 0.019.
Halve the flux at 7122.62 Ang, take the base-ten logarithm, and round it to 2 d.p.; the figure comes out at 1.16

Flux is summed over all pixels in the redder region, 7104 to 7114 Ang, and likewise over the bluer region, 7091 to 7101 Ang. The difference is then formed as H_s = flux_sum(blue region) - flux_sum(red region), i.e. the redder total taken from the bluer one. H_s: 5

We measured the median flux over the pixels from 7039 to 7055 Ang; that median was 28.9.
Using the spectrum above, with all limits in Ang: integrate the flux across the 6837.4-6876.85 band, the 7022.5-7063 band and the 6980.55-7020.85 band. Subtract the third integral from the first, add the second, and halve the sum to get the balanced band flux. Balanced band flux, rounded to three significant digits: 595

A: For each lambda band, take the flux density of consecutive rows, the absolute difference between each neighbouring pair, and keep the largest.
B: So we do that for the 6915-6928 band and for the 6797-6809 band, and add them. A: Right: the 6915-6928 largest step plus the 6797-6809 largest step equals 0.49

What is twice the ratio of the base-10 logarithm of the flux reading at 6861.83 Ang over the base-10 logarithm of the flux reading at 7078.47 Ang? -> 2.037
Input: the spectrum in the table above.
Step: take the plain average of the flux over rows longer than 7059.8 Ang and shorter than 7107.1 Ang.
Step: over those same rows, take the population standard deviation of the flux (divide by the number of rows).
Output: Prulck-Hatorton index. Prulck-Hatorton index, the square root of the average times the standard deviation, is 2.3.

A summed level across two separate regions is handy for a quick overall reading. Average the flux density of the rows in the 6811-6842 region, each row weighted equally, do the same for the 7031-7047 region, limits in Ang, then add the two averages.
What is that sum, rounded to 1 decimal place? 60.2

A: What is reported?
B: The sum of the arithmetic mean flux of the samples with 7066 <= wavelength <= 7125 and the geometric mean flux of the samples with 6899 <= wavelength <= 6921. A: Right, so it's 58.9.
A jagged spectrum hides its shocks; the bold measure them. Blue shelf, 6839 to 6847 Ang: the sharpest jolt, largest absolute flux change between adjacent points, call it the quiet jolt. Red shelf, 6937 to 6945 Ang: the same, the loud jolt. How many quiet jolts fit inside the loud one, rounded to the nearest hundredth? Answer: 0.97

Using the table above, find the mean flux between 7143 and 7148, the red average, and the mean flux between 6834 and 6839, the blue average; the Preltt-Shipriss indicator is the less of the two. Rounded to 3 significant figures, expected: 28.1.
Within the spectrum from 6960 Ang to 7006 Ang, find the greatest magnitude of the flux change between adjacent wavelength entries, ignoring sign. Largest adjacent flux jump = 0.26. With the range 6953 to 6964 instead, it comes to 0.21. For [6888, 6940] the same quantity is 0.38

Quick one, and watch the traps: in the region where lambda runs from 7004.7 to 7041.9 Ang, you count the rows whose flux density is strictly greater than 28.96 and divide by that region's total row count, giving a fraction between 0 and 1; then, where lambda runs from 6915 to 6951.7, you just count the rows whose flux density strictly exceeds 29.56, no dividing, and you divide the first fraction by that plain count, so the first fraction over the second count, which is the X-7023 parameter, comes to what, 0.061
